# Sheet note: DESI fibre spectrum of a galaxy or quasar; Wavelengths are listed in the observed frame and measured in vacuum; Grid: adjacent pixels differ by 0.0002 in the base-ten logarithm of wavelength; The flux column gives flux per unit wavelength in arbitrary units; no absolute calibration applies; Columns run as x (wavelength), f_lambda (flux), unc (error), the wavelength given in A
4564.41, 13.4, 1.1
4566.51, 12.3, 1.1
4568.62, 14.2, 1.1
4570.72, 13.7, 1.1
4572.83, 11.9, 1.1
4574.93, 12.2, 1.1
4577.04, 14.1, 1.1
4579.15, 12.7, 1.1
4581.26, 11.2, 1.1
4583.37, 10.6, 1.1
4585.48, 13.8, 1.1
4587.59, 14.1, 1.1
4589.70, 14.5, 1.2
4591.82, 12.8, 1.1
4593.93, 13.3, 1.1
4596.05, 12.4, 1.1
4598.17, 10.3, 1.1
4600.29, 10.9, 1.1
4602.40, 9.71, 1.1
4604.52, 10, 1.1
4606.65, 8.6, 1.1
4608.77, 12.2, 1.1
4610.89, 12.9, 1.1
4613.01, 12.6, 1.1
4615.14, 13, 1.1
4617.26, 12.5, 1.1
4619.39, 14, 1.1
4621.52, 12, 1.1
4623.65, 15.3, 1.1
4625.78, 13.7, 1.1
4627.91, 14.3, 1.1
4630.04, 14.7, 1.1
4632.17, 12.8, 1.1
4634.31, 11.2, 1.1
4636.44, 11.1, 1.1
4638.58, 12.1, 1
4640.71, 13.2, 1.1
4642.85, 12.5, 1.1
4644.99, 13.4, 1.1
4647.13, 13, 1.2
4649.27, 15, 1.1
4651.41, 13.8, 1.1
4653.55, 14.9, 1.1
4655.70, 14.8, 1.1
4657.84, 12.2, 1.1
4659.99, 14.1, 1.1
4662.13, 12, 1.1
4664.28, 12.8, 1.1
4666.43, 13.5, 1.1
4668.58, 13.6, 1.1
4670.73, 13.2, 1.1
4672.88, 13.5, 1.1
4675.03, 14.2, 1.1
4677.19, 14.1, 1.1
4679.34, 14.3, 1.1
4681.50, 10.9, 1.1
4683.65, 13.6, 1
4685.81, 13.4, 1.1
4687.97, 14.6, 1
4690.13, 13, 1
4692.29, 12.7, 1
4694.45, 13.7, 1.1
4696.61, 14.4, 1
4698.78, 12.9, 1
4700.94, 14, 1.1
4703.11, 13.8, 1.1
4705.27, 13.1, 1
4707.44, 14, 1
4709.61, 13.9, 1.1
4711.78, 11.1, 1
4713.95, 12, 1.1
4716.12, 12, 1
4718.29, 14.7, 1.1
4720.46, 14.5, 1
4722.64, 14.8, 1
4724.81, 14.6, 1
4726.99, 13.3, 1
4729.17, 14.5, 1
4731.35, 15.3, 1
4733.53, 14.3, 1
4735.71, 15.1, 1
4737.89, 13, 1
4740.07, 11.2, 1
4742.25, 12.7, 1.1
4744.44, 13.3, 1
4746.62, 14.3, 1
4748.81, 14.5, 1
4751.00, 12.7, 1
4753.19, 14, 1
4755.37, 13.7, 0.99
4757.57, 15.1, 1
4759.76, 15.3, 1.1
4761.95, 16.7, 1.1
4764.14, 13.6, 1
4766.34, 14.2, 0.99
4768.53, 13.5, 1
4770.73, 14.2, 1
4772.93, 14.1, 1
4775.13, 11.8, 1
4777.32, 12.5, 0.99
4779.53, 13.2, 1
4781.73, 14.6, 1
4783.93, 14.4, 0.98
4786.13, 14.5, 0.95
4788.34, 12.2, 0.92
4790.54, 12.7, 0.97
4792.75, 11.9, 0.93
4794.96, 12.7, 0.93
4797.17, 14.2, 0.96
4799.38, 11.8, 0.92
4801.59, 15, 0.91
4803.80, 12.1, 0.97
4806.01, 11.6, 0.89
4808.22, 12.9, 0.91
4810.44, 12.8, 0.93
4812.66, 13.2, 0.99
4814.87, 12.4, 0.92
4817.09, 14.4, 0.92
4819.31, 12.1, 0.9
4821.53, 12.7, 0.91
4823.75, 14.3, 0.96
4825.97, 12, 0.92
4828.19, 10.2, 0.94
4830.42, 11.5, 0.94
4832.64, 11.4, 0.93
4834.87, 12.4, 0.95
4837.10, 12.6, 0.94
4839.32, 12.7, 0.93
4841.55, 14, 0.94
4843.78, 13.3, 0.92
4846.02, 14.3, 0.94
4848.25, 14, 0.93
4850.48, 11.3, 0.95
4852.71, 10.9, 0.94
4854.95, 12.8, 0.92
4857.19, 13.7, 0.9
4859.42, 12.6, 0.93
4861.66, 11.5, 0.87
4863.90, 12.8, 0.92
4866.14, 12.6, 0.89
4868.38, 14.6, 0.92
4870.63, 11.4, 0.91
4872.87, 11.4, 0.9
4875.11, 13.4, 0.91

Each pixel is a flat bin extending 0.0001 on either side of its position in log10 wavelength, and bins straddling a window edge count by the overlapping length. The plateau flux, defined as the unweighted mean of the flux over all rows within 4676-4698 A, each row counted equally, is 13.5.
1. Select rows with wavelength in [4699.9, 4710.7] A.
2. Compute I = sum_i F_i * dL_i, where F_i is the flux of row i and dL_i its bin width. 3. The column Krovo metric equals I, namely 149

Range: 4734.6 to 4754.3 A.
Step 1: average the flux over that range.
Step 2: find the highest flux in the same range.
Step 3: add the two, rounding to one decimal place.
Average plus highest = 28.5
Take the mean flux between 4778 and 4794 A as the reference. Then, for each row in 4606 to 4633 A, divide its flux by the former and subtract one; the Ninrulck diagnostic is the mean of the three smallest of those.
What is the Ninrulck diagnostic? -0.18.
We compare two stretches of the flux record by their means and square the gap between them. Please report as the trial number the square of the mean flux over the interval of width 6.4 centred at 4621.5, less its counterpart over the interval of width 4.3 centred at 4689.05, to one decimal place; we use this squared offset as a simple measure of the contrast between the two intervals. 0.0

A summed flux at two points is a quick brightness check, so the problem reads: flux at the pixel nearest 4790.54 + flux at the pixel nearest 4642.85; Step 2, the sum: 25.2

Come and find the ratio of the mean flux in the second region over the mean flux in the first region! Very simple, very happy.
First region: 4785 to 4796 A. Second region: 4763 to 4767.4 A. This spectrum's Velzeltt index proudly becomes 1.09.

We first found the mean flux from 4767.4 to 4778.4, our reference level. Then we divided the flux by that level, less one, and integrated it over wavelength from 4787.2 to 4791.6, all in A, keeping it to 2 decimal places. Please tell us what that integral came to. -0.26 A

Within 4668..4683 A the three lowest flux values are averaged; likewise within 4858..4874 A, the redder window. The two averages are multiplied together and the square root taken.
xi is 11.97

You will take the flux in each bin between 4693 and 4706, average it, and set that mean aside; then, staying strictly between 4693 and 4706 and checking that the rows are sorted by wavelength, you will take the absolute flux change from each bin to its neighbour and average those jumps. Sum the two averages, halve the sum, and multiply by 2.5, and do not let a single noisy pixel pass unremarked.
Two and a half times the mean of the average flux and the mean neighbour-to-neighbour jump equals 18.1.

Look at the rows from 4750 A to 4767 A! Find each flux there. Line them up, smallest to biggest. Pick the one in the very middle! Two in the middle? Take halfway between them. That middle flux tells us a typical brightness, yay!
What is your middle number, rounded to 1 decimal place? 14.1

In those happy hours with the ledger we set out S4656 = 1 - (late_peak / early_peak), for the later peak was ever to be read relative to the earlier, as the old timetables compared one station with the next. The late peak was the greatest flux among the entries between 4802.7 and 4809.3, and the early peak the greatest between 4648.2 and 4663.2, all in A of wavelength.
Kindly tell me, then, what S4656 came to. 0.14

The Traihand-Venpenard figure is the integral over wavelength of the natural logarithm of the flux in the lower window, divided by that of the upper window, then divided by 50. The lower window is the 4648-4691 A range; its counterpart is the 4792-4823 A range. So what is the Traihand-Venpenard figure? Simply 0.028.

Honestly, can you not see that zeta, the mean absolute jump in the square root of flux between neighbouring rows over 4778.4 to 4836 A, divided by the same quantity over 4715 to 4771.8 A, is 1.2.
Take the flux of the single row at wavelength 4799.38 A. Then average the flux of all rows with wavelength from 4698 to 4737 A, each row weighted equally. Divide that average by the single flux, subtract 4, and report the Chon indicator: -2.83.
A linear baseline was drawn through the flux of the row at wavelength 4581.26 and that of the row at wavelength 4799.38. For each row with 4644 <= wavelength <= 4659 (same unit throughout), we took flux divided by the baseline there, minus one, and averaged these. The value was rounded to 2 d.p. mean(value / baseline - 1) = 0.22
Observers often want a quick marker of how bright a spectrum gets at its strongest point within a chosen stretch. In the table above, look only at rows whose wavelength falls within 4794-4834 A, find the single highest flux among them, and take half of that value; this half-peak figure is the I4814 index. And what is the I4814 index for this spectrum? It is 7.5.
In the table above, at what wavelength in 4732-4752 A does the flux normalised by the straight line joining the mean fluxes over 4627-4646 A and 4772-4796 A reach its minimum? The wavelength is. 4740.07 A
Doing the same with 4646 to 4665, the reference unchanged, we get 4662.13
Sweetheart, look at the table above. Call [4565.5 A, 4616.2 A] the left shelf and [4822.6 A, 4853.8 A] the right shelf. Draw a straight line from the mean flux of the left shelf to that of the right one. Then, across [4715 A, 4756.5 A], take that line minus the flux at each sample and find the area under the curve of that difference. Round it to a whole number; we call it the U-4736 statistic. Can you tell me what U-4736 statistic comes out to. -59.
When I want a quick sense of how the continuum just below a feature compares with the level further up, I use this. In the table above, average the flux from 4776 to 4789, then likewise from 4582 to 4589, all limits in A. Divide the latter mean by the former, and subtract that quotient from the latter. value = 11.9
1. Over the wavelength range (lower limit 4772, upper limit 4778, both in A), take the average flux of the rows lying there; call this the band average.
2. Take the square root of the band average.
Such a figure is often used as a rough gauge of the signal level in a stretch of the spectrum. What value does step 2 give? 3.578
